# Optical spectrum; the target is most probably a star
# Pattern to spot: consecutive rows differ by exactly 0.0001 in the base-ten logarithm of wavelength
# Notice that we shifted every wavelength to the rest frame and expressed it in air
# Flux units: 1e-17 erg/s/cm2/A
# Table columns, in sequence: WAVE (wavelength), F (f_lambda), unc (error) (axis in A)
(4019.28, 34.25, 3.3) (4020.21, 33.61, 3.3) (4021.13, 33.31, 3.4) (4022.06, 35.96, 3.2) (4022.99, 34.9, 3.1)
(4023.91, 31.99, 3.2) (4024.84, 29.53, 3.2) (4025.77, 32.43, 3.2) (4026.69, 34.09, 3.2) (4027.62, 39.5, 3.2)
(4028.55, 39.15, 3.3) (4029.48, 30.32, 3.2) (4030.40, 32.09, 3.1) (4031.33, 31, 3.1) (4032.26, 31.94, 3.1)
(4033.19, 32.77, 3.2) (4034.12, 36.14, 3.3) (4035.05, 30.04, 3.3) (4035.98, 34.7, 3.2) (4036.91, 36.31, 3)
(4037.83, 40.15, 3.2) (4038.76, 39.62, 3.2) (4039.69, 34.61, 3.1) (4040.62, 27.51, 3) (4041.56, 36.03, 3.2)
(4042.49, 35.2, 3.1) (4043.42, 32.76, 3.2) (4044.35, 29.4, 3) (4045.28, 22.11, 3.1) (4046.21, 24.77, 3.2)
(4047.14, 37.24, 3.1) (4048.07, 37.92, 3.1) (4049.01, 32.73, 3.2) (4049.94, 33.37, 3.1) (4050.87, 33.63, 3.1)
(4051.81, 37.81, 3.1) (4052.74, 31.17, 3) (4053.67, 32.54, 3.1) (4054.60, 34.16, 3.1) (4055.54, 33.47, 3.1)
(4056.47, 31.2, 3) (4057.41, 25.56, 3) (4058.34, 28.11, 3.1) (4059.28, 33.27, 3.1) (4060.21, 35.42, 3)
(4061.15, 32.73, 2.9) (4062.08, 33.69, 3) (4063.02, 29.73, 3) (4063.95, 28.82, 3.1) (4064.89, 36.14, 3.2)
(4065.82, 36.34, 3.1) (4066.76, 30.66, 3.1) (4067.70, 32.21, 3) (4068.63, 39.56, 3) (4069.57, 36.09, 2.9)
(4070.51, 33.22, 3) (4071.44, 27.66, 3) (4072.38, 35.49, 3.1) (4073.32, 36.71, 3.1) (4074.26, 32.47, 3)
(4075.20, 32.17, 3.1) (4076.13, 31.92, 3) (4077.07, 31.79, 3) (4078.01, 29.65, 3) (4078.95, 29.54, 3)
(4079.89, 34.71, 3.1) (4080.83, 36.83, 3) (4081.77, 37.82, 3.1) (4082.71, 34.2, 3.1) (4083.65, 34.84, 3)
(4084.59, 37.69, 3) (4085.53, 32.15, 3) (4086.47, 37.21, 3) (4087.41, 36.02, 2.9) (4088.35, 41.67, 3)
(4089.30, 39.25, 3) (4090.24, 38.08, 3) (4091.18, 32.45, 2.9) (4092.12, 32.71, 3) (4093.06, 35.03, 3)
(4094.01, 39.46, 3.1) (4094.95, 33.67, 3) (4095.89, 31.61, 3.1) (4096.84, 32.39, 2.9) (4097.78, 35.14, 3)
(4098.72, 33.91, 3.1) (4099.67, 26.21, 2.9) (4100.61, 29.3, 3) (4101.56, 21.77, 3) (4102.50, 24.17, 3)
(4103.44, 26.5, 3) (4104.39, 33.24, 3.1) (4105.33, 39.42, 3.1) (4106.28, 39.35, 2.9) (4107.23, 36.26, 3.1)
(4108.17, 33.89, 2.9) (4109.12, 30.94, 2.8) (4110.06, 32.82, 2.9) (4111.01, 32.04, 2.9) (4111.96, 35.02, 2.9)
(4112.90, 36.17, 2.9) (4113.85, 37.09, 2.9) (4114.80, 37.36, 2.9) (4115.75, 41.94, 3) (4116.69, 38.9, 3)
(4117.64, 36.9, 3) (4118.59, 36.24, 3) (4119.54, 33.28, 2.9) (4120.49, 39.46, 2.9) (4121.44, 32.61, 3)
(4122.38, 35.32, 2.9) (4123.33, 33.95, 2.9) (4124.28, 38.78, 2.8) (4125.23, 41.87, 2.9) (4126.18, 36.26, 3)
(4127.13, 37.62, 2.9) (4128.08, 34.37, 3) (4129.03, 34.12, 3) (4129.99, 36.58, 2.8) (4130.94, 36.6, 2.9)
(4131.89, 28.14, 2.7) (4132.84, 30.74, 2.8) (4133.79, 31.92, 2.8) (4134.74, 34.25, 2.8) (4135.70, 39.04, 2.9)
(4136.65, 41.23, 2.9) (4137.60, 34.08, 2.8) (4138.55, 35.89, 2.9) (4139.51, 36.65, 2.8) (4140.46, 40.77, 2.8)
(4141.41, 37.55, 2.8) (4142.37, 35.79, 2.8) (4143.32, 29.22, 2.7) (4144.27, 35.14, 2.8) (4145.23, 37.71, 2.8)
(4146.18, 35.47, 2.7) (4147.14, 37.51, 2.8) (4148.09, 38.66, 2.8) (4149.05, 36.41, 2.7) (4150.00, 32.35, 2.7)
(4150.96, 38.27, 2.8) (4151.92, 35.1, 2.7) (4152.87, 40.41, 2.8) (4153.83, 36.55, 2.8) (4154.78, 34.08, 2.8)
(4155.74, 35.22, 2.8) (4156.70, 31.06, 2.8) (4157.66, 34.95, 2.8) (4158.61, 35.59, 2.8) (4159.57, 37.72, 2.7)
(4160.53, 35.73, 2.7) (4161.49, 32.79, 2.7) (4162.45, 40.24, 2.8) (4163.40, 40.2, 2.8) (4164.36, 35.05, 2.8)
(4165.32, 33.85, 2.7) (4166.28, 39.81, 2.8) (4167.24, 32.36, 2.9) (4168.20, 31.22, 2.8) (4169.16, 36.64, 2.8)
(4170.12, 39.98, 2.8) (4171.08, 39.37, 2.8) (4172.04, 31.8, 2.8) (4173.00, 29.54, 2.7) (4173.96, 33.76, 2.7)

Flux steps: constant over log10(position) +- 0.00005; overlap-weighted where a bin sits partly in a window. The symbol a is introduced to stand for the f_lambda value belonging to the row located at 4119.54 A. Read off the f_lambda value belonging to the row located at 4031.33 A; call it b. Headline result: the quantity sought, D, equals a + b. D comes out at 64.3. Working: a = 33.28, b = 31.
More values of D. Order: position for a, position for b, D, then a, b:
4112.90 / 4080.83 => 73.0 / 36.17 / 36.83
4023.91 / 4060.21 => 67.4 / 31.99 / 35.42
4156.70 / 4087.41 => 67.1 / 31.06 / 36.02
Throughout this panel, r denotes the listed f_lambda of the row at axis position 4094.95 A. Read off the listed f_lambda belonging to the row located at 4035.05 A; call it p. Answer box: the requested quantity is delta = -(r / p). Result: -1.12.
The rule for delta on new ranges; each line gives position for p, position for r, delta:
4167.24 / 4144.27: -1.09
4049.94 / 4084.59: -1.13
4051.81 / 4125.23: -1.11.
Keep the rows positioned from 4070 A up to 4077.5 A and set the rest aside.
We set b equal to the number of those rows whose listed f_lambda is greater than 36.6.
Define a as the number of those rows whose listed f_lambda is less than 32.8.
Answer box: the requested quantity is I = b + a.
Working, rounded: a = 5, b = 1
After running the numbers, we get 6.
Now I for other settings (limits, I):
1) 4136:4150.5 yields 9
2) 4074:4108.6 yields 26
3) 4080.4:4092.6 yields 10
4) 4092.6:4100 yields 4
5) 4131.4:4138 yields 5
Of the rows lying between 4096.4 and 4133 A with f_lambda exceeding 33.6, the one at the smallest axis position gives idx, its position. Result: 4097.78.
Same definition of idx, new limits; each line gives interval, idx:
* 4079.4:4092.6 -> 4079.89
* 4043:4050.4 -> 4047.14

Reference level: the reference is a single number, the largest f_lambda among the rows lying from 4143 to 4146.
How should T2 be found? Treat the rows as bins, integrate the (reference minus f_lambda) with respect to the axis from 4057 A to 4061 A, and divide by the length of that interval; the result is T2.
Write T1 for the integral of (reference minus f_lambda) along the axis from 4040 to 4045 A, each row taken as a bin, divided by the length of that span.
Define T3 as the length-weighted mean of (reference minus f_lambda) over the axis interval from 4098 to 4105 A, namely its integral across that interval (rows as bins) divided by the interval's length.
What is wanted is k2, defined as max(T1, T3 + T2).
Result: 16.2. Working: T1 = 5.8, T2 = 7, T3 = 9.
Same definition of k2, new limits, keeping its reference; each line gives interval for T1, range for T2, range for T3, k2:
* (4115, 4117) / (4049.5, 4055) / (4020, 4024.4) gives 7.7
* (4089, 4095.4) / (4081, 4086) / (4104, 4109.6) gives 4.4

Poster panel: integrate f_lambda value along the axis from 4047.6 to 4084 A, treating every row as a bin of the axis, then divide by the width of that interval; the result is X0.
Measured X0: 33.2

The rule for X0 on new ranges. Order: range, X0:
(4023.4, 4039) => 34.2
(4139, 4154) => 36.5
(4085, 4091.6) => 36.7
